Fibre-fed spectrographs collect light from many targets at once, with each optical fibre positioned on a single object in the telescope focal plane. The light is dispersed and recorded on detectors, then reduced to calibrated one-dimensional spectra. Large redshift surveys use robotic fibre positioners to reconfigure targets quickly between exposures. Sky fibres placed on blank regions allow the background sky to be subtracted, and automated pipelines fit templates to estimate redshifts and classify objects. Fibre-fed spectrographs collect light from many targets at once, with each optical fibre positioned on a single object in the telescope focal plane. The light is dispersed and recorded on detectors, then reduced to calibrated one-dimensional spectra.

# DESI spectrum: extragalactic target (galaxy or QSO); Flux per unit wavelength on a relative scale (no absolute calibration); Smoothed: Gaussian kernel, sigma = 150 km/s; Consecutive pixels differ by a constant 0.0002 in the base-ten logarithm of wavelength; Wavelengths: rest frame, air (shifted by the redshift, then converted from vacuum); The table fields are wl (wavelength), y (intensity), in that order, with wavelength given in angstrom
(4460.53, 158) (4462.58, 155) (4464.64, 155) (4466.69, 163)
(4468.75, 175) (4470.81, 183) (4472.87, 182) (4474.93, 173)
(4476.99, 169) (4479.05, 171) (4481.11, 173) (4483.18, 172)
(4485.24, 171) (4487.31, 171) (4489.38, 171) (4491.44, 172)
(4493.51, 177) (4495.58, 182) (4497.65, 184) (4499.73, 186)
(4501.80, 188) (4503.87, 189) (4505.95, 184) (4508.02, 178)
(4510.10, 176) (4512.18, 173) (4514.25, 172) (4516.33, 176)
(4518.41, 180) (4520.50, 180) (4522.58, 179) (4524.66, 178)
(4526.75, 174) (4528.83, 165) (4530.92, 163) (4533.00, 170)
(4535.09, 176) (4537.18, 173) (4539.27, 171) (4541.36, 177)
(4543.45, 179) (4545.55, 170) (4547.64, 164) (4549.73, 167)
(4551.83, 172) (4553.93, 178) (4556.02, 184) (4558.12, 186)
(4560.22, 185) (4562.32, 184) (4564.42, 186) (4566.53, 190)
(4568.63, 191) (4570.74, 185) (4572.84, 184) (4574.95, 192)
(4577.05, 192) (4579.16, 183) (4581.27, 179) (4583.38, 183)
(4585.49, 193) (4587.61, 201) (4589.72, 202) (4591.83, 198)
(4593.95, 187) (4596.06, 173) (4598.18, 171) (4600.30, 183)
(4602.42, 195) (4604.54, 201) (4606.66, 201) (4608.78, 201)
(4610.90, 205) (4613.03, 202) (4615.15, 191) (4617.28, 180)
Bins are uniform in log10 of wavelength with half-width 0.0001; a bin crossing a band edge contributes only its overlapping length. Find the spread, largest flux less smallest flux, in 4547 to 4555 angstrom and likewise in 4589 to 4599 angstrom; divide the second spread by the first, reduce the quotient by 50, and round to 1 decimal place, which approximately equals -47.8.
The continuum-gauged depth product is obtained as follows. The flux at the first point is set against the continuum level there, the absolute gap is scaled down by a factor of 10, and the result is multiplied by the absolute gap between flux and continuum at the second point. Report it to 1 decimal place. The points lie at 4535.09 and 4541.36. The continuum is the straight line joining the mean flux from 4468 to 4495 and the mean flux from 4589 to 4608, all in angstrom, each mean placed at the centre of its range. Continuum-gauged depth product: 2.8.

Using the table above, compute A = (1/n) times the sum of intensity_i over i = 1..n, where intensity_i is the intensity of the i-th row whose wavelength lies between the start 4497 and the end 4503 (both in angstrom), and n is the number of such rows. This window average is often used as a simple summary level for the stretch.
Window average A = 186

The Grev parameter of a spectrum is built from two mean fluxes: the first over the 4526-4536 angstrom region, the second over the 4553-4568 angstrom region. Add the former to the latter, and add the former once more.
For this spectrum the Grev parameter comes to 524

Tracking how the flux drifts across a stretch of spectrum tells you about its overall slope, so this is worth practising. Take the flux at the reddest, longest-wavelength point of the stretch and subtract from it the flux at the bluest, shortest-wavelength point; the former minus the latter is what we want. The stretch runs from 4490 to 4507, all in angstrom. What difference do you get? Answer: 12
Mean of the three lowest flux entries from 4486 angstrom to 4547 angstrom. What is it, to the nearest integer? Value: 166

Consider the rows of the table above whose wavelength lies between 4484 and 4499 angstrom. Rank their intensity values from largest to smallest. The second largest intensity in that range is 182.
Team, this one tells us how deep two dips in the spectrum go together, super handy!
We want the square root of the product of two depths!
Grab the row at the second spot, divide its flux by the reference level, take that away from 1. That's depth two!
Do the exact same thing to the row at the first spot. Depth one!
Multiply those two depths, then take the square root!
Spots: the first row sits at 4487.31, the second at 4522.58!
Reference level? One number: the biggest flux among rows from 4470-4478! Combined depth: 0.038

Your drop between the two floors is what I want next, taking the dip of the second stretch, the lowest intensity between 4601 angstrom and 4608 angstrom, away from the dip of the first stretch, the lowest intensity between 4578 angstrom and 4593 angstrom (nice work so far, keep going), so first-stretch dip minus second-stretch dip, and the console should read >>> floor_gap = -16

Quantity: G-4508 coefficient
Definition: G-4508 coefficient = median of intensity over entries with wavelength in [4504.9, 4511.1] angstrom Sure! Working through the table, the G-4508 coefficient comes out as 178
